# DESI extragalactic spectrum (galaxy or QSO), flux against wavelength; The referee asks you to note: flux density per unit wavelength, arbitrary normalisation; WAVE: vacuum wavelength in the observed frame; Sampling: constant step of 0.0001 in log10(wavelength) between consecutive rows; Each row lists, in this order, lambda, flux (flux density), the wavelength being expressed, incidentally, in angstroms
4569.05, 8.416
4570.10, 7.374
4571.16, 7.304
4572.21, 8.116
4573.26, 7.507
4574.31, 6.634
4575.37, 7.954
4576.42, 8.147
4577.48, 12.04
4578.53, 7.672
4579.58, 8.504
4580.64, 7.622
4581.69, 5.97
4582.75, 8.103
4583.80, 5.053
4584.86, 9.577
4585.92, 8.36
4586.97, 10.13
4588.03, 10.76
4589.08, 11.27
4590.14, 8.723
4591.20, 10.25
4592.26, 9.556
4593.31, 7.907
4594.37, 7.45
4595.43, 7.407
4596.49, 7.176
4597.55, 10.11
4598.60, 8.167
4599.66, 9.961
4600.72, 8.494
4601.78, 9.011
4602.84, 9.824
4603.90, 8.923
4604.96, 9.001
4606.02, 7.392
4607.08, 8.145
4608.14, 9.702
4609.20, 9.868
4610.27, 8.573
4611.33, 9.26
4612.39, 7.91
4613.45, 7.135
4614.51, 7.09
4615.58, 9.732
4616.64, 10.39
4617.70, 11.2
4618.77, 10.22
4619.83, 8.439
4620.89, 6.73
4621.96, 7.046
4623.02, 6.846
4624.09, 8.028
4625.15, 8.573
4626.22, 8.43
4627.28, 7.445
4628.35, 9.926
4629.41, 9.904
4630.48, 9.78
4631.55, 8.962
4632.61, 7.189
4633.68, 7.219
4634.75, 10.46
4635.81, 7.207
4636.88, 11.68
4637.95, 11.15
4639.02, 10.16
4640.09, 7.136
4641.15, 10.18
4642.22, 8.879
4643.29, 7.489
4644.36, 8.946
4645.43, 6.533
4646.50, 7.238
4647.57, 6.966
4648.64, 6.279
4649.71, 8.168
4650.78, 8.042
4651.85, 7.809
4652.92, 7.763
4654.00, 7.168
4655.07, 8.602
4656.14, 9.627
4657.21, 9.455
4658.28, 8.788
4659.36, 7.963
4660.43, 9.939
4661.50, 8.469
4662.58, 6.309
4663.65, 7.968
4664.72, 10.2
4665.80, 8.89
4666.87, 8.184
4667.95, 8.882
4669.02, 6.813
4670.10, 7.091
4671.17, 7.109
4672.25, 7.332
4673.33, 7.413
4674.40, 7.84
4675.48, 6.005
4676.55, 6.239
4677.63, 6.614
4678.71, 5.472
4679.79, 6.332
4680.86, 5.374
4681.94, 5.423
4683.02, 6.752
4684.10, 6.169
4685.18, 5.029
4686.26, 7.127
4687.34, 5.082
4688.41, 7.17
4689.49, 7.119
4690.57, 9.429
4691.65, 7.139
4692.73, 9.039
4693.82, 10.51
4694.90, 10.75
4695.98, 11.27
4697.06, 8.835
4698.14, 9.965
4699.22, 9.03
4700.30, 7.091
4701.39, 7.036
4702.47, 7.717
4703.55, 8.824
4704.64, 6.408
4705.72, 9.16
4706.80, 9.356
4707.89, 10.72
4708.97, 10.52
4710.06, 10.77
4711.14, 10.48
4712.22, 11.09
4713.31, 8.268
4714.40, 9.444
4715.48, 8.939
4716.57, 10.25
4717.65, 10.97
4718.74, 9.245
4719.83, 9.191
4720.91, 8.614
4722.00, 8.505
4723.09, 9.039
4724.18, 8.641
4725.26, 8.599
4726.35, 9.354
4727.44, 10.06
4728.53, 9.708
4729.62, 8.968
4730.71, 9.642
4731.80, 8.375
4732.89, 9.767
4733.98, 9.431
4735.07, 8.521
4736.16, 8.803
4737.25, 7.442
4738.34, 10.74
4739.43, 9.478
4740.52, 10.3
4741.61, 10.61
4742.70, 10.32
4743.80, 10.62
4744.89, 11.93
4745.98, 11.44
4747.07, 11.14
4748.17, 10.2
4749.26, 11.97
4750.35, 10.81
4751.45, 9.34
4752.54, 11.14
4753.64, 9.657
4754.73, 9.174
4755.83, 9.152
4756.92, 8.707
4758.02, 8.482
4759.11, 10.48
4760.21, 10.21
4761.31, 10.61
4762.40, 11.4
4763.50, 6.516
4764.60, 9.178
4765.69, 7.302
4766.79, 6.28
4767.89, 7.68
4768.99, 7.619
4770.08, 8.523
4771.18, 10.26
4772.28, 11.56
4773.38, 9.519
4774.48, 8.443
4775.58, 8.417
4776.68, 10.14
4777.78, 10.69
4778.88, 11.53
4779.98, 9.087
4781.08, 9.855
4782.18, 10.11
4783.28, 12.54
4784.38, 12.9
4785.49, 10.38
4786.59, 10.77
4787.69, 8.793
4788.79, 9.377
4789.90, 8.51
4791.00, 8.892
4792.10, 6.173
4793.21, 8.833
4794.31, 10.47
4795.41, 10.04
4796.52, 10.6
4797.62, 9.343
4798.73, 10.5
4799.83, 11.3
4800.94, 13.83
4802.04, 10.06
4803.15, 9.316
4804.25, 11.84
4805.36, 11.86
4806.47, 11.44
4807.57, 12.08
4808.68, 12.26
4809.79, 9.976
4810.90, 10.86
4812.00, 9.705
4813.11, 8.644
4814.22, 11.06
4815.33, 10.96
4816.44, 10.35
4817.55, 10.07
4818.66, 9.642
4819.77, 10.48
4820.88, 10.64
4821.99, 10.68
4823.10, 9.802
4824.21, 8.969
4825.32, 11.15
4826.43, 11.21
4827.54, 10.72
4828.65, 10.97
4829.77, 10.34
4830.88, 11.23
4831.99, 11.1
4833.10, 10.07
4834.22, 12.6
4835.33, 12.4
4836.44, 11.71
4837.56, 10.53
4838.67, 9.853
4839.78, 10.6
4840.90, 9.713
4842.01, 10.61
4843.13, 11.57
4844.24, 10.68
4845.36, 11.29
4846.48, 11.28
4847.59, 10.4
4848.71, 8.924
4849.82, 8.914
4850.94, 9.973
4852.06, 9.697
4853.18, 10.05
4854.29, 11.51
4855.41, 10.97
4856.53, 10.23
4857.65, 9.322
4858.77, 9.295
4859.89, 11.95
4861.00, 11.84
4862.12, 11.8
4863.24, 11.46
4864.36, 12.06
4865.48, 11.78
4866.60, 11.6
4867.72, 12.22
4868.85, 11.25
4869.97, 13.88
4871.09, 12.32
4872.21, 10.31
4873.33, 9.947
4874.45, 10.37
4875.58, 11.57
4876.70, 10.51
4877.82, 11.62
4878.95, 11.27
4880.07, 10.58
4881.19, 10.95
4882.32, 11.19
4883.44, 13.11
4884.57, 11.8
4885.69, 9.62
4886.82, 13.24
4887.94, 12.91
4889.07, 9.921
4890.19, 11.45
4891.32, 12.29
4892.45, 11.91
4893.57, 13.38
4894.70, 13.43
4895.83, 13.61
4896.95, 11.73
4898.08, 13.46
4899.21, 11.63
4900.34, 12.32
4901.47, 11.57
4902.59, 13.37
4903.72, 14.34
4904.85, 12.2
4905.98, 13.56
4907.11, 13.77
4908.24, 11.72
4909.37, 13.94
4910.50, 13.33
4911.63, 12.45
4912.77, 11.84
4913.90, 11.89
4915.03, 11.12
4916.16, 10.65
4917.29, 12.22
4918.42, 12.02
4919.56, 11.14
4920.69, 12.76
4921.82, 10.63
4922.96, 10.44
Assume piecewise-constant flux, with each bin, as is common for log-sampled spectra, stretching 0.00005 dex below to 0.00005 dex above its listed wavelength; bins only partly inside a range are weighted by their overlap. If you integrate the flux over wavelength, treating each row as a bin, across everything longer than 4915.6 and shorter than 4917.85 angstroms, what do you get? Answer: 26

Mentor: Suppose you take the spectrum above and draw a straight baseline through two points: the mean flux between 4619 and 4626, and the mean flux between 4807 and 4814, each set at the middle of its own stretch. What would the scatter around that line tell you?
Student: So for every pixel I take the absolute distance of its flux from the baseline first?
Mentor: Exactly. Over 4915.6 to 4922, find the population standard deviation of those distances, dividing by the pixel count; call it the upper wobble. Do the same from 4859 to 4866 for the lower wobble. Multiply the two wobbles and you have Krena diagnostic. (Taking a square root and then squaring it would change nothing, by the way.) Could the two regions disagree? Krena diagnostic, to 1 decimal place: 0.1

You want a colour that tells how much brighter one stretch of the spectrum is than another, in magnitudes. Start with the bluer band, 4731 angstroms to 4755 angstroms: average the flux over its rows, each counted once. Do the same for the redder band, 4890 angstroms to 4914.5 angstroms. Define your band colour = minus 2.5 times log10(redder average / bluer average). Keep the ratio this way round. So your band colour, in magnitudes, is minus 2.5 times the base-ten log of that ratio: -0.253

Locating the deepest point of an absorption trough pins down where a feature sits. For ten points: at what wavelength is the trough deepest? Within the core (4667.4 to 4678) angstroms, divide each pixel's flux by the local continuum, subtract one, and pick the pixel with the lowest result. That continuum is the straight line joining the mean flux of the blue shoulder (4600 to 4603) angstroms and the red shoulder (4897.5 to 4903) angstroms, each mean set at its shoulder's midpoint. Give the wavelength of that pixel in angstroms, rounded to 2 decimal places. 4675.48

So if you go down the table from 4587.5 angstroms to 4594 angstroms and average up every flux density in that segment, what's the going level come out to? 9.7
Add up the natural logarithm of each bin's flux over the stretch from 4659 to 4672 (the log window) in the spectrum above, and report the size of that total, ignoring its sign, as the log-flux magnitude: 25.1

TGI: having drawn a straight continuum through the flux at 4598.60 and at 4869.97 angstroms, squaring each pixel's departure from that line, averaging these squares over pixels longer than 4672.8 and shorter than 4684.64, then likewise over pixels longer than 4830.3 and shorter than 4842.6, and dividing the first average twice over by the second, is 0.377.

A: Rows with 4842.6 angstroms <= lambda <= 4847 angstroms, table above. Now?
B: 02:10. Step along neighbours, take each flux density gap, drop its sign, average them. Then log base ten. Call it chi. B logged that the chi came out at -0.30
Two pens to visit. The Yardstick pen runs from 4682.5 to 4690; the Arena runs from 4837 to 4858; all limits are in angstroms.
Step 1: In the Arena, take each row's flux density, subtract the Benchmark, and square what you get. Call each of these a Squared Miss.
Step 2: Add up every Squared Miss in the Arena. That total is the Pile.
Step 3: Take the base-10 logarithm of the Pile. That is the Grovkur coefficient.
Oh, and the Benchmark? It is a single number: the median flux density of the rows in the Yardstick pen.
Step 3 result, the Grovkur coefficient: 2.40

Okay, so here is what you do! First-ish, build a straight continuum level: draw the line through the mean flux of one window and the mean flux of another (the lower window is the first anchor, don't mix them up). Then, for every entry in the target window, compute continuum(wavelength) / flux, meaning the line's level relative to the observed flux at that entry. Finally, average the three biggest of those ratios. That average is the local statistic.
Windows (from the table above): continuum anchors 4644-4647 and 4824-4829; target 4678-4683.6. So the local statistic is 1.50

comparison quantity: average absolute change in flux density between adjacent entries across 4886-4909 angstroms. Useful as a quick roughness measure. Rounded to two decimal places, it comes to 1.22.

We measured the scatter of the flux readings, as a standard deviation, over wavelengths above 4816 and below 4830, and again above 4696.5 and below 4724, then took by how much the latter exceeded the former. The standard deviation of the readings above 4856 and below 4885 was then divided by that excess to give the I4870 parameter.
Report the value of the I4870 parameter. 2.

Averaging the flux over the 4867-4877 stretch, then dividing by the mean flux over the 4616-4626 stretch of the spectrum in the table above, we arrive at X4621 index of 1.32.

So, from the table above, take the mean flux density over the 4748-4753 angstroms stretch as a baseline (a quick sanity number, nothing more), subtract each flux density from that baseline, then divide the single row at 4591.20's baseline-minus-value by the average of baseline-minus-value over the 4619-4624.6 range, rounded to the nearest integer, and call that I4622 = 0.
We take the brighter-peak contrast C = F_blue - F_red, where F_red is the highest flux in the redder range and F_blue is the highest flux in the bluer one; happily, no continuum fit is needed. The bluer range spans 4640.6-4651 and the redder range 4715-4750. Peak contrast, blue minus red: -1.8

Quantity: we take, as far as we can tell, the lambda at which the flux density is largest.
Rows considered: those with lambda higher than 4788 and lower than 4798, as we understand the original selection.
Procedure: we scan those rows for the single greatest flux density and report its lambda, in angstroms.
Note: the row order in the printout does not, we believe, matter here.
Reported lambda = 4796.52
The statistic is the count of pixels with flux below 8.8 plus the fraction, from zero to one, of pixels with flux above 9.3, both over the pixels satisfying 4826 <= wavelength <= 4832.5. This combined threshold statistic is 1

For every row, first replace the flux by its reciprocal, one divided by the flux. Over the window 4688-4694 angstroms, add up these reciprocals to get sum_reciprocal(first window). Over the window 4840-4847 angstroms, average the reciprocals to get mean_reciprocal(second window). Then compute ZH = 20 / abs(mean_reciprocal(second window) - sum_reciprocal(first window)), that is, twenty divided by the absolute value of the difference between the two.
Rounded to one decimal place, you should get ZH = 31.3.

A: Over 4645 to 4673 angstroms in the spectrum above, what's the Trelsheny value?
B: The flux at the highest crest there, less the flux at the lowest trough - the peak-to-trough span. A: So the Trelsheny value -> 3.9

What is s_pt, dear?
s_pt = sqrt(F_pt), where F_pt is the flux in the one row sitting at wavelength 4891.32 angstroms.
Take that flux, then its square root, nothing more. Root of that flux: 3.51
